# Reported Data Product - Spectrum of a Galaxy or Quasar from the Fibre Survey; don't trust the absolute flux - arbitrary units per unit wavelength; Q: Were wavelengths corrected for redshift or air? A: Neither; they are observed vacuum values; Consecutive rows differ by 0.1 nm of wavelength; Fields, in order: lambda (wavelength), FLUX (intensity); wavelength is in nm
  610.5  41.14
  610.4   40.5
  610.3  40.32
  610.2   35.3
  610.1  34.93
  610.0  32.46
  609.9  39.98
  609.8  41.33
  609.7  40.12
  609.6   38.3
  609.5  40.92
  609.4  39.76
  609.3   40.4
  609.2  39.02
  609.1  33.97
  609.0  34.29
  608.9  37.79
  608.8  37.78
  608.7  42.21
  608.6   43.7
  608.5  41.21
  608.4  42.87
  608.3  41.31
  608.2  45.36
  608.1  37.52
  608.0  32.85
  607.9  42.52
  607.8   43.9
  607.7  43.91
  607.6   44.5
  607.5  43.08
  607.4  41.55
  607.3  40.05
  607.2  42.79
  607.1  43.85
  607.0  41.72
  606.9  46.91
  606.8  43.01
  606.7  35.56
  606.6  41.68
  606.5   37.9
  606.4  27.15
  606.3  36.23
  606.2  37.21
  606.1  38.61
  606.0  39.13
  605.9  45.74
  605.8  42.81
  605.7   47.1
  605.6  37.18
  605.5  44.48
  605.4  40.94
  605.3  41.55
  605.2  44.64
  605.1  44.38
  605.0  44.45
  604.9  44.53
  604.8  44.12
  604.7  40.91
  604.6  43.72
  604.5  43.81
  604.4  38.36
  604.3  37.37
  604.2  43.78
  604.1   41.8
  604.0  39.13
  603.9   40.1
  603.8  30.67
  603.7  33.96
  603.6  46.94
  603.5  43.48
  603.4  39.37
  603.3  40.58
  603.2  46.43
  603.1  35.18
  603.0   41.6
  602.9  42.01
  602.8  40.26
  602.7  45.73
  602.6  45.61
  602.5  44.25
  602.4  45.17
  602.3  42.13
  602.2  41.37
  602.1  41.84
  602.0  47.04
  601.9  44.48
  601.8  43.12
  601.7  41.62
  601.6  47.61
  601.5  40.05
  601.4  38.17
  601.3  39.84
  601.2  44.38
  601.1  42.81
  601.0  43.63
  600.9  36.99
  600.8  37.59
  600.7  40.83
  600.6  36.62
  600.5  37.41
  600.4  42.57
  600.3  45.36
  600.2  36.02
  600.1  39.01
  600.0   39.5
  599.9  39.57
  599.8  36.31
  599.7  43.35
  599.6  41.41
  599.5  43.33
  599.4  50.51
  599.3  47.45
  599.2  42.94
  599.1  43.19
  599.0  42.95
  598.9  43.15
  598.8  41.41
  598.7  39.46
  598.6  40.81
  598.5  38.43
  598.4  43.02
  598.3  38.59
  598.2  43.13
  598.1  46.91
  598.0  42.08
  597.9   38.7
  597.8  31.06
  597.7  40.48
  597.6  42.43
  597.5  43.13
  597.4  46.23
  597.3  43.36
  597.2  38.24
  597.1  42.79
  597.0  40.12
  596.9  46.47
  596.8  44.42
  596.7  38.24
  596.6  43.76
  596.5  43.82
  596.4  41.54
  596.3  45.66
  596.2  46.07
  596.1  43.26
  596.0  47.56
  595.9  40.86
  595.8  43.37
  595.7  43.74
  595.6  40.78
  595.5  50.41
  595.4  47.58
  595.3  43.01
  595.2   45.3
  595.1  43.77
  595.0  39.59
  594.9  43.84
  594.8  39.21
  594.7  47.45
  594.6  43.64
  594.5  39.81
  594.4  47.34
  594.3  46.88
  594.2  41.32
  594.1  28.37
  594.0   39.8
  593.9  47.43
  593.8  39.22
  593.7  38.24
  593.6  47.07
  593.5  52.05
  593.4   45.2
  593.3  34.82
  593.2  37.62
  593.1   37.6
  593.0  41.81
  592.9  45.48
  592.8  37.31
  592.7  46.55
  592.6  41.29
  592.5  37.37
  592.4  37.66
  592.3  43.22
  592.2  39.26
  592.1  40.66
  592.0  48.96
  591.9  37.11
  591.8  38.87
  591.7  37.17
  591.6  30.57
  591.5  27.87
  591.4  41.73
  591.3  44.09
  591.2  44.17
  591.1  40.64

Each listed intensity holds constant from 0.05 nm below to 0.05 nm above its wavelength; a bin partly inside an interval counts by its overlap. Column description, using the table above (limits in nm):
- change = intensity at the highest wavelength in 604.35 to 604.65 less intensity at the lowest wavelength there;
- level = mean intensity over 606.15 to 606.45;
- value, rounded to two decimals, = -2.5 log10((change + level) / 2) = -3.22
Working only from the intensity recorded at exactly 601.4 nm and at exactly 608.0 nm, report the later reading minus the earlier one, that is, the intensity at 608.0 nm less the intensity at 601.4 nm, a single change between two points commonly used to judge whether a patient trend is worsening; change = -5.3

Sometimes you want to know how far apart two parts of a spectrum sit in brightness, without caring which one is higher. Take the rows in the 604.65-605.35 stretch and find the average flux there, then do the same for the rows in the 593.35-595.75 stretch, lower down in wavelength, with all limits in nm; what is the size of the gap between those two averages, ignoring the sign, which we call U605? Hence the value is 0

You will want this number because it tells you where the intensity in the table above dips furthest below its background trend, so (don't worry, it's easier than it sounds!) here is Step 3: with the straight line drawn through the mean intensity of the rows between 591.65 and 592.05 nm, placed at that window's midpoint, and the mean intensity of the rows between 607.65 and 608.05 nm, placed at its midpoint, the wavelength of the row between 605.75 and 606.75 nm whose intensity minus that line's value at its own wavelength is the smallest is 606.4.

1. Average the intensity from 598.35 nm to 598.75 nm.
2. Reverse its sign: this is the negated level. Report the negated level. -40.4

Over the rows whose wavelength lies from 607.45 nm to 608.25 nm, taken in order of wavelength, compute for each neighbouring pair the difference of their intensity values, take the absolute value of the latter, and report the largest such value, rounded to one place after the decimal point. 9.7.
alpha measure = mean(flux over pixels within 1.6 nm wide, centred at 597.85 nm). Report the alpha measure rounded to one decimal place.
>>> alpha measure 41.2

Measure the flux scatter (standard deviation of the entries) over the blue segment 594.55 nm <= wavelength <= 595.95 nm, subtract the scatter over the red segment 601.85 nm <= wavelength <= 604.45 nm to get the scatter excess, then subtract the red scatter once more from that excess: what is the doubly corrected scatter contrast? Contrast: -5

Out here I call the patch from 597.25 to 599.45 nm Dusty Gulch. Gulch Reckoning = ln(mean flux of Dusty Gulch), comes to 3.74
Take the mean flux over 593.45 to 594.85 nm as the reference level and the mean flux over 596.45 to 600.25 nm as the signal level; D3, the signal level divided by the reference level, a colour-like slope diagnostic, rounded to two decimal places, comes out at 0.98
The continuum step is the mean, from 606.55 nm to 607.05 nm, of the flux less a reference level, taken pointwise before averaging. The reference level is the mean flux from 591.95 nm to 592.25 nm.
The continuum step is -1.2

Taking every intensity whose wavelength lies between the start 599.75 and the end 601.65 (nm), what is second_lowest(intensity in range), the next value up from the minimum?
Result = 36.31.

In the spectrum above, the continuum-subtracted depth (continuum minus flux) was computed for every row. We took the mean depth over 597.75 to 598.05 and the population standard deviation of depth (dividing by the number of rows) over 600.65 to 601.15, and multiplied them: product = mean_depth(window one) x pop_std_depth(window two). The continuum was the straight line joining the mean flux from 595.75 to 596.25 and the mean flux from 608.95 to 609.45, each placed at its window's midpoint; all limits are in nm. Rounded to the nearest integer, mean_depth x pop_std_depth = 16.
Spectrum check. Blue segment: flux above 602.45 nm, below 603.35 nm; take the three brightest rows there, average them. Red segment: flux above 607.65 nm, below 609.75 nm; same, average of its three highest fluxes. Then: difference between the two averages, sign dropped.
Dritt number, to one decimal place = 1.5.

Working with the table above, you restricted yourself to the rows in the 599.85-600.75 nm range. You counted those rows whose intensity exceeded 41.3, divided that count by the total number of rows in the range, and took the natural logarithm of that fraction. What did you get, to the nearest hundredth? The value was -1.50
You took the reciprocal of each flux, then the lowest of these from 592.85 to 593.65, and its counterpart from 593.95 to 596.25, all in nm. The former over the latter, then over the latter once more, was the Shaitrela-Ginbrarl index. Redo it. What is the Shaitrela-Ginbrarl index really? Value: 48.8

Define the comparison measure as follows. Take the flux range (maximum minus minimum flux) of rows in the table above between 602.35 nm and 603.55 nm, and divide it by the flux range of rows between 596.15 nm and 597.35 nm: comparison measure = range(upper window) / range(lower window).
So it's 1.4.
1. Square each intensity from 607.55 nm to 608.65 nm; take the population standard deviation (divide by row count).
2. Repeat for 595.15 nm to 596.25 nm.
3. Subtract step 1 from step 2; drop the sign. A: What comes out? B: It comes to 15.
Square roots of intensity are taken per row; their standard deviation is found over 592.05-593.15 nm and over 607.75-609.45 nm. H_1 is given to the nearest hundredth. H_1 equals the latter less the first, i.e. 0.04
